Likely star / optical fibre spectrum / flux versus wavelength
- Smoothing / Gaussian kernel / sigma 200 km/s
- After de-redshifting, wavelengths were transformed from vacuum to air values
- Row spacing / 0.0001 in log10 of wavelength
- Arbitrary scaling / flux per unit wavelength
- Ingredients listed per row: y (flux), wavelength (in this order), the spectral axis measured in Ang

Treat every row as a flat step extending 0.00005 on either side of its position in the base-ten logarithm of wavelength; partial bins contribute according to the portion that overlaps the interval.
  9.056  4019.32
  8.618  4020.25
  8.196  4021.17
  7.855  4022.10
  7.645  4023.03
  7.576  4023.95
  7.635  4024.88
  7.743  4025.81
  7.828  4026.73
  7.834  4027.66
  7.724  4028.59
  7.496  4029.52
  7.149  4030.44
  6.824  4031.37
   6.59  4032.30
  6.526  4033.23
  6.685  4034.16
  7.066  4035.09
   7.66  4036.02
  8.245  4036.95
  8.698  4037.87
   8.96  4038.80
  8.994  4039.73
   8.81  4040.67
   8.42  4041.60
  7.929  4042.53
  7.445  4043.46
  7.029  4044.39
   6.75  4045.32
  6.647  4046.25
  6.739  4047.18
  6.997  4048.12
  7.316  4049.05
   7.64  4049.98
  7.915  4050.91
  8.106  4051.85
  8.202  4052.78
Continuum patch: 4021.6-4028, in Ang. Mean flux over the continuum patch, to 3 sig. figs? 7.73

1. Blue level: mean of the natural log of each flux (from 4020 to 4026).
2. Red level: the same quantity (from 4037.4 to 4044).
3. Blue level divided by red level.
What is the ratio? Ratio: 0.97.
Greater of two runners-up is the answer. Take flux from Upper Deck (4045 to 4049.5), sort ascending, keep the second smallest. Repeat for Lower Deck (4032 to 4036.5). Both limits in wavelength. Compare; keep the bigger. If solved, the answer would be 6.7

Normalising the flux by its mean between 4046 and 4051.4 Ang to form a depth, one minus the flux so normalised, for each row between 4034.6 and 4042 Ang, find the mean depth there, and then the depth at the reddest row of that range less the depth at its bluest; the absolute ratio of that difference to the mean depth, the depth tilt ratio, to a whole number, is 1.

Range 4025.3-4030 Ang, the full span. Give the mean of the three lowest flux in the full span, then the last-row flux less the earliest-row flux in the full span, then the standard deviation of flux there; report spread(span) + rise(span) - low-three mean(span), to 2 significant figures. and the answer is -7.8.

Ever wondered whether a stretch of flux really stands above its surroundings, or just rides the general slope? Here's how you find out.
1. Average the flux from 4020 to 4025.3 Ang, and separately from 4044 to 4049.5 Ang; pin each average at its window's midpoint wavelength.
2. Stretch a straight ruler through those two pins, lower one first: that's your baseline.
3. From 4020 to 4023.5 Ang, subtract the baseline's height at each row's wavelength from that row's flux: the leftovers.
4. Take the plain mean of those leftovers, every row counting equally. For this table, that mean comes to 0.1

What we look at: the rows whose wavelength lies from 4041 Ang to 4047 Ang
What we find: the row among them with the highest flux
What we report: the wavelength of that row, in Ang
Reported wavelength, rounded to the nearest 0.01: 4041.60 Ang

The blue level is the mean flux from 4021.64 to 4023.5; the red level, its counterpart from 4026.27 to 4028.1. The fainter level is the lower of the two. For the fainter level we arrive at 7.8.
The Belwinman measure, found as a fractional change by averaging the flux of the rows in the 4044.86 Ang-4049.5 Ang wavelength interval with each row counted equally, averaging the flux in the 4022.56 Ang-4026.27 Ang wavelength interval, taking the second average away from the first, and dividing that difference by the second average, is -0.10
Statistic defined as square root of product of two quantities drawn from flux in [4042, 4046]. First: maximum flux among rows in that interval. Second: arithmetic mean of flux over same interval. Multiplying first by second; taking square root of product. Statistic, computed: 7.60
